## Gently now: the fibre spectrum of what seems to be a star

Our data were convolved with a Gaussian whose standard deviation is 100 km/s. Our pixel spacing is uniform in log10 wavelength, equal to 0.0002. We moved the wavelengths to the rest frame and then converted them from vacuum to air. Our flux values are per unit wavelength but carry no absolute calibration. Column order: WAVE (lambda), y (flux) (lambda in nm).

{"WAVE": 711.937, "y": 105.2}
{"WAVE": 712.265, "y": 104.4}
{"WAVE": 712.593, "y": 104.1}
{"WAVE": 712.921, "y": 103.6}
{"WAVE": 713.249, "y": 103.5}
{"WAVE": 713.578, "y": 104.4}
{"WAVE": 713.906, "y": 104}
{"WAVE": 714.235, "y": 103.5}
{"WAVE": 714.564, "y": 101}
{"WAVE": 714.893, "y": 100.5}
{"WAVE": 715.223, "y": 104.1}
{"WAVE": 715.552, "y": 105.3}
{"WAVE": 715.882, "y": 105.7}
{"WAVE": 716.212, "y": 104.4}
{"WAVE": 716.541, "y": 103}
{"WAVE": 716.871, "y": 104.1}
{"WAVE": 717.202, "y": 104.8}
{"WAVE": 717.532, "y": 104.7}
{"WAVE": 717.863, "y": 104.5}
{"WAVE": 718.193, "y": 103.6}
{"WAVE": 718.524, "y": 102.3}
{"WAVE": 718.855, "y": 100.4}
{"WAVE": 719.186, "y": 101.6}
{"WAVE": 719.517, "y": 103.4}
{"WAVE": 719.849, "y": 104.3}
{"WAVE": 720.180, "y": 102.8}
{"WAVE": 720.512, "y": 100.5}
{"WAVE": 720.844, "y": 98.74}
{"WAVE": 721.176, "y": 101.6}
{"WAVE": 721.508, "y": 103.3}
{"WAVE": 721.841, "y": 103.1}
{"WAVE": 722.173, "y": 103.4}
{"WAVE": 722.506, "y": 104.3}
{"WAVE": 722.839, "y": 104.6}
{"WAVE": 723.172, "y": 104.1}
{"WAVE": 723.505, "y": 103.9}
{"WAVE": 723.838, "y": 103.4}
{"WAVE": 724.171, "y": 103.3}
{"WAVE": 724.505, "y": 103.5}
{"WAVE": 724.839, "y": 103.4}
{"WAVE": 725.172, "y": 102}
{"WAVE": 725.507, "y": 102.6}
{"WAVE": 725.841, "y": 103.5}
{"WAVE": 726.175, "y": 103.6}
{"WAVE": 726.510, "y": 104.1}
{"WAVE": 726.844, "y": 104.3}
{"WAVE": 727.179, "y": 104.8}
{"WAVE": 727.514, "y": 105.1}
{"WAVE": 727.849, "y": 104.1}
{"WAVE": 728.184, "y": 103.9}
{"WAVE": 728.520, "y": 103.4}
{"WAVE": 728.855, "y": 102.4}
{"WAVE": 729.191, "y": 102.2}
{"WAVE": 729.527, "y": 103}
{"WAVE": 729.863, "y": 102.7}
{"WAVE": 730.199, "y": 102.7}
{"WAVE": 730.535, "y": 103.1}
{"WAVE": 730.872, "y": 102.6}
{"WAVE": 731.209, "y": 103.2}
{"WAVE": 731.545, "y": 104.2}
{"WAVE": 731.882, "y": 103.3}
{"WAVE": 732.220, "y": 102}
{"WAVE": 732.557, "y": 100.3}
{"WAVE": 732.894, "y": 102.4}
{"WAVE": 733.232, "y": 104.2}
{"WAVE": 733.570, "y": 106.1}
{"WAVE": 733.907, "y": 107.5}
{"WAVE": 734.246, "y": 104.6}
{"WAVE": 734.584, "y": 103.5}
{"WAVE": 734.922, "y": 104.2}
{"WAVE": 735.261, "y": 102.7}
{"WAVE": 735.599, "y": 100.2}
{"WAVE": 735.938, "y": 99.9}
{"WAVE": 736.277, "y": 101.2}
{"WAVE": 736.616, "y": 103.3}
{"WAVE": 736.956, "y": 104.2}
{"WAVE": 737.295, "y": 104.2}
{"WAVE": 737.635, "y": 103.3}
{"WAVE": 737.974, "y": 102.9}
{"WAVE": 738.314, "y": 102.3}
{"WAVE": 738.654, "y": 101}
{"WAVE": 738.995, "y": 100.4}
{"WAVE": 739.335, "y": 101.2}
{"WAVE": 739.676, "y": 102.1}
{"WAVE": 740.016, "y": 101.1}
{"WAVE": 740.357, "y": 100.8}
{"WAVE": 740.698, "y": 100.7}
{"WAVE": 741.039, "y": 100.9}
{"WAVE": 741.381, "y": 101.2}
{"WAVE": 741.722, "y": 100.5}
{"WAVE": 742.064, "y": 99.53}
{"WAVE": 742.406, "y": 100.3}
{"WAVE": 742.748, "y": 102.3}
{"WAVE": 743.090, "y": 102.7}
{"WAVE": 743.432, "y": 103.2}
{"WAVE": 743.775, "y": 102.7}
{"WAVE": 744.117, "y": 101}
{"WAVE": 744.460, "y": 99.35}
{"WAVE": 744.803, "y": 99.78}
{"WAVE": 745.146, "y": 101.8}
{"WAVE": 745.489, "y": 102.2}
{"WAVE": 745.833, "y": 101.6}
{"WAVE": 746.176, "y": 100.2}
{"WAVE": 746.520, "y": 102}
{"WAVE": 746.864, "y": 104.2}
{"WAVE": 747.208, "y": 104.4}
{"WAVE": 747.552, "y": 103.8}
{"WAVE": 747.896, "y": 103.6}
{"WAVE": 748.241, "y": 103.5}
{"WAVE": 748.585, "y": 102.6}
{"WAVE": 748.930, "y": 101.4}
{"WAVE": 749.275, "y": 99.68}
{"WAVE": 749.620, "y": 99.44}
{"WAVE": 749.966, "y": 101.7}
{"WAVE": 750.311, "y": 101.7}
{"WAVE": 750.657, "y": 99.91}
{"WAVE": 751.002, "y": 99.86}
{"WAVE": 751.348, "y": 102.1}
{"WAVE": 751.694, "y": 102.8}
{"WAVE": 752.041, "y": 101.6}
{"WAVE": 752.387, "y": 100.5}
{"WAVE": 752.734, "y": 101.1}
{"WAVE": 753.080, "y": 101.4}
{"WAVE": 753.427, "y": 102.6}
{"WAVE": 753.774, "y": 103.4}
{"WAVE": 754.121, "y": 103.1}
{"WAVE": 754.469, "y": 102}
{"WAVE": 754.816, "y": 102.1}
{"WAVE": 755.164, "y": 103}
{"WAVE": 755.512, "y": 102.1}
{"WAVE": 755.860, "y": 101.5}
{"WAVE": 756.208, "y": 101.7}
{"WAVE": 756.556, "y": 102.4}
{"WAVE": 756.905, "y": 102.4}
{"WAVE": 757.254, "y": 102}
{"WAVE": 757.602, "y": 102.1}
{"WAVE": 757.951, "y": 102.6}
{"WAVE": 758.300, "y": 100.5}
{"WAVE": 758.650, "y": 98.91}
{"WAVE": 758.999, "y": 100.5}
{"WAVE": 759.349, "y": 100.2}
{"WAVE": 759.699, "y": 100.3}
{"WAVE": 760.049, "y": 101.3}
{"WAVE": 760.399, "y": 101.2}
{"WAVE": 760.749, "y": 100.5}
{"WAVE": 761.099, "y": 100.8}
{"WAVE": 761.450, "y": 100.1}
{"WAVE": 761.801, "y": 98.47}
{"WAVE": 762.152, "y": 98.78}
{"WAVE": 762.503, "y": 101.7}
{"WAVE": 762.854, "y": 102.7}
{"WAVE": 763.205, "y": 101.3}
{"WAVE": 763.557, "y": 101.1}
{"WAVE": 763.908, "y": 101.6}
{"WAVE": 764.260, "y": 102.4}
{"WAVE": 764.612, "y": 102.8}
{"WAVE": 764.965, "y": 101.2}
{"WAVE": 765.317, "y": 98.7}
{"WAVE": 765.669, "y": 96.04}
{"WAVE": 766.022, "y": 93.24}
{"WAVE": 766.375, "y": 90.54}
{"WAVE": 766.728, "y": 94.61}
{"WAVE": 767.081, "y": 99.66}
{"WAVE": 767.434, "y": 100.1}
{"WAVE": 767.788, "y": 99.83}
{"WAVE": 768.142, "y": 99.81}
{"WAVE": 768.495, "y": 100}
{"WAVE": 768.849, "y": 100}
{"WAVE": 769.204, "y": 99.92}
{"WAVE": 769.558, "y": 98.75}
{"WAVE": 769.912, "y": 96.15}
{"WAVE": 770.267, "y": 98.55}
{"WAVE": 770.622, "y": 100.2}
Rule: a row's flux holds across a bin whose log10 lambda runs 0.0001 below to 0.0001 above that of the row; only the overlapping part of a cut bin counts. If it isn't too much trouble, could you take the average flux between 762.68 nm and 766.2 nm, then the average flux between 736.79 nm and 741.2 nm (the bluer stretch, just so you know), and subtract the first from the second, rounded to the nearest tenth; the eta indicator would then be 1.8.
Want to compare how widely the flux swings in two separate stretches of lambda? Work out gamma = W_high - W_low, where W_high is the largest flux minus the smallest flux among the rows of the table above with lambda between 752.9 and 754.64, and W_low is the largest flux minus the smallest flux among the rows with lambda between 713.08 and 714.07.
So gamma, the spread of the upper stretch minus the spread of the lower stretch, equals 1.1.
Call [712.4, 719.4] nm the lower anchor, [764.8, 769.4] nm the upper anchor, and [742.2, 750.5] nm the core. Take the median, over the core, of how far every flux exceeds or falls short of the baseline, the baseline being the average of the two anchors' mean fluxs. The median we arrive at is 1.2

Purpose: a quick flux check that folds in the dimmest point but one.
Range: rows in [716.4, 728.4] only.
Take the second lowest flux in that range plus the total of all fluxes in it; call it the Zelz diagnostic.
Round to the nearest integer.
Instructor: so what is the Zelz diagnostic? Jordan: 3819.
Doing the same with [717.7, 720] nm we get 822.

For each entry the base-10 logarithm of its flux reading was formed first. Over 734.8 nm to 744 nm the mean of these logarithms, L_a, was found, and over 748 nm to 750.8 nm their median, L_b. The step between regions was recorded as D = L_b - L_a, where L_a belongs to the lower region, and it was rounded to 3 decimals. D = -0.001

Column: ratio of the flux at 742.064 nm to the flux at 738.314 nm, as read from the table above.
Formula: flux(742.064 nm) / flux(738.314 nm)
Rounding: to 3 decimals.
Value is 0.973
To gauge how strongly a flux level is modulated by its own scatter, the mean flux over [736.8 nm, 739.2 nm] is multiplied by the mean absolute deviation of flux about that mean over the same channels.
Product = 121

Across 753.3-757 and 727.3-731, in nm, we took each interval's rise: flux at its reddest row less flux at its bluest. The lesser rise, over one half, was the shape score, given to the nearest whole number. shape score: -5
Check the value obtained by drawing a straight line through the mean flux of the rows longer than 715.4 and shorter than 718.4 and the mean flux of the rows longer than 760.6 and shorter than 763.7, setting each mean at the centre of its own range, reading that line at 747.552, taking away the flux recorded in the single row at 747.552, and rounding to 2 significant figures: -2.0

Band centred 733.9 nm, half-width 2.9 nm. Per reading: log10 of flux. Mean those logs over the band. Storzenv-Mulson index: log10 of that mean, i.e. 0.3039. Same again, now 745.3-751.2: 0.3028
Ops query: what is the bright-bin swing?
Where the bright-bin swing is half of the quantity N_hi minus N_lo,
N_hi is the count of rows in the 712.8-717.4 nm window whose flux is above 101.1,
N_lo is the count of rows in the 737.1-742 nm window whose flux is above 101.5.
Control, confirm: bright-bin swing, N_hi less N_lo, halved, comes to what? 3.5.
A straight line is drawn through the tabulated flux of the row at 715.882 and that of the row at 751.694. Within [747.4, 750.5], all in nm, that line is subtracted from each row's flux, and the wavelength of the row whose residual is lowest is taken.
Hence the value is 749.620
